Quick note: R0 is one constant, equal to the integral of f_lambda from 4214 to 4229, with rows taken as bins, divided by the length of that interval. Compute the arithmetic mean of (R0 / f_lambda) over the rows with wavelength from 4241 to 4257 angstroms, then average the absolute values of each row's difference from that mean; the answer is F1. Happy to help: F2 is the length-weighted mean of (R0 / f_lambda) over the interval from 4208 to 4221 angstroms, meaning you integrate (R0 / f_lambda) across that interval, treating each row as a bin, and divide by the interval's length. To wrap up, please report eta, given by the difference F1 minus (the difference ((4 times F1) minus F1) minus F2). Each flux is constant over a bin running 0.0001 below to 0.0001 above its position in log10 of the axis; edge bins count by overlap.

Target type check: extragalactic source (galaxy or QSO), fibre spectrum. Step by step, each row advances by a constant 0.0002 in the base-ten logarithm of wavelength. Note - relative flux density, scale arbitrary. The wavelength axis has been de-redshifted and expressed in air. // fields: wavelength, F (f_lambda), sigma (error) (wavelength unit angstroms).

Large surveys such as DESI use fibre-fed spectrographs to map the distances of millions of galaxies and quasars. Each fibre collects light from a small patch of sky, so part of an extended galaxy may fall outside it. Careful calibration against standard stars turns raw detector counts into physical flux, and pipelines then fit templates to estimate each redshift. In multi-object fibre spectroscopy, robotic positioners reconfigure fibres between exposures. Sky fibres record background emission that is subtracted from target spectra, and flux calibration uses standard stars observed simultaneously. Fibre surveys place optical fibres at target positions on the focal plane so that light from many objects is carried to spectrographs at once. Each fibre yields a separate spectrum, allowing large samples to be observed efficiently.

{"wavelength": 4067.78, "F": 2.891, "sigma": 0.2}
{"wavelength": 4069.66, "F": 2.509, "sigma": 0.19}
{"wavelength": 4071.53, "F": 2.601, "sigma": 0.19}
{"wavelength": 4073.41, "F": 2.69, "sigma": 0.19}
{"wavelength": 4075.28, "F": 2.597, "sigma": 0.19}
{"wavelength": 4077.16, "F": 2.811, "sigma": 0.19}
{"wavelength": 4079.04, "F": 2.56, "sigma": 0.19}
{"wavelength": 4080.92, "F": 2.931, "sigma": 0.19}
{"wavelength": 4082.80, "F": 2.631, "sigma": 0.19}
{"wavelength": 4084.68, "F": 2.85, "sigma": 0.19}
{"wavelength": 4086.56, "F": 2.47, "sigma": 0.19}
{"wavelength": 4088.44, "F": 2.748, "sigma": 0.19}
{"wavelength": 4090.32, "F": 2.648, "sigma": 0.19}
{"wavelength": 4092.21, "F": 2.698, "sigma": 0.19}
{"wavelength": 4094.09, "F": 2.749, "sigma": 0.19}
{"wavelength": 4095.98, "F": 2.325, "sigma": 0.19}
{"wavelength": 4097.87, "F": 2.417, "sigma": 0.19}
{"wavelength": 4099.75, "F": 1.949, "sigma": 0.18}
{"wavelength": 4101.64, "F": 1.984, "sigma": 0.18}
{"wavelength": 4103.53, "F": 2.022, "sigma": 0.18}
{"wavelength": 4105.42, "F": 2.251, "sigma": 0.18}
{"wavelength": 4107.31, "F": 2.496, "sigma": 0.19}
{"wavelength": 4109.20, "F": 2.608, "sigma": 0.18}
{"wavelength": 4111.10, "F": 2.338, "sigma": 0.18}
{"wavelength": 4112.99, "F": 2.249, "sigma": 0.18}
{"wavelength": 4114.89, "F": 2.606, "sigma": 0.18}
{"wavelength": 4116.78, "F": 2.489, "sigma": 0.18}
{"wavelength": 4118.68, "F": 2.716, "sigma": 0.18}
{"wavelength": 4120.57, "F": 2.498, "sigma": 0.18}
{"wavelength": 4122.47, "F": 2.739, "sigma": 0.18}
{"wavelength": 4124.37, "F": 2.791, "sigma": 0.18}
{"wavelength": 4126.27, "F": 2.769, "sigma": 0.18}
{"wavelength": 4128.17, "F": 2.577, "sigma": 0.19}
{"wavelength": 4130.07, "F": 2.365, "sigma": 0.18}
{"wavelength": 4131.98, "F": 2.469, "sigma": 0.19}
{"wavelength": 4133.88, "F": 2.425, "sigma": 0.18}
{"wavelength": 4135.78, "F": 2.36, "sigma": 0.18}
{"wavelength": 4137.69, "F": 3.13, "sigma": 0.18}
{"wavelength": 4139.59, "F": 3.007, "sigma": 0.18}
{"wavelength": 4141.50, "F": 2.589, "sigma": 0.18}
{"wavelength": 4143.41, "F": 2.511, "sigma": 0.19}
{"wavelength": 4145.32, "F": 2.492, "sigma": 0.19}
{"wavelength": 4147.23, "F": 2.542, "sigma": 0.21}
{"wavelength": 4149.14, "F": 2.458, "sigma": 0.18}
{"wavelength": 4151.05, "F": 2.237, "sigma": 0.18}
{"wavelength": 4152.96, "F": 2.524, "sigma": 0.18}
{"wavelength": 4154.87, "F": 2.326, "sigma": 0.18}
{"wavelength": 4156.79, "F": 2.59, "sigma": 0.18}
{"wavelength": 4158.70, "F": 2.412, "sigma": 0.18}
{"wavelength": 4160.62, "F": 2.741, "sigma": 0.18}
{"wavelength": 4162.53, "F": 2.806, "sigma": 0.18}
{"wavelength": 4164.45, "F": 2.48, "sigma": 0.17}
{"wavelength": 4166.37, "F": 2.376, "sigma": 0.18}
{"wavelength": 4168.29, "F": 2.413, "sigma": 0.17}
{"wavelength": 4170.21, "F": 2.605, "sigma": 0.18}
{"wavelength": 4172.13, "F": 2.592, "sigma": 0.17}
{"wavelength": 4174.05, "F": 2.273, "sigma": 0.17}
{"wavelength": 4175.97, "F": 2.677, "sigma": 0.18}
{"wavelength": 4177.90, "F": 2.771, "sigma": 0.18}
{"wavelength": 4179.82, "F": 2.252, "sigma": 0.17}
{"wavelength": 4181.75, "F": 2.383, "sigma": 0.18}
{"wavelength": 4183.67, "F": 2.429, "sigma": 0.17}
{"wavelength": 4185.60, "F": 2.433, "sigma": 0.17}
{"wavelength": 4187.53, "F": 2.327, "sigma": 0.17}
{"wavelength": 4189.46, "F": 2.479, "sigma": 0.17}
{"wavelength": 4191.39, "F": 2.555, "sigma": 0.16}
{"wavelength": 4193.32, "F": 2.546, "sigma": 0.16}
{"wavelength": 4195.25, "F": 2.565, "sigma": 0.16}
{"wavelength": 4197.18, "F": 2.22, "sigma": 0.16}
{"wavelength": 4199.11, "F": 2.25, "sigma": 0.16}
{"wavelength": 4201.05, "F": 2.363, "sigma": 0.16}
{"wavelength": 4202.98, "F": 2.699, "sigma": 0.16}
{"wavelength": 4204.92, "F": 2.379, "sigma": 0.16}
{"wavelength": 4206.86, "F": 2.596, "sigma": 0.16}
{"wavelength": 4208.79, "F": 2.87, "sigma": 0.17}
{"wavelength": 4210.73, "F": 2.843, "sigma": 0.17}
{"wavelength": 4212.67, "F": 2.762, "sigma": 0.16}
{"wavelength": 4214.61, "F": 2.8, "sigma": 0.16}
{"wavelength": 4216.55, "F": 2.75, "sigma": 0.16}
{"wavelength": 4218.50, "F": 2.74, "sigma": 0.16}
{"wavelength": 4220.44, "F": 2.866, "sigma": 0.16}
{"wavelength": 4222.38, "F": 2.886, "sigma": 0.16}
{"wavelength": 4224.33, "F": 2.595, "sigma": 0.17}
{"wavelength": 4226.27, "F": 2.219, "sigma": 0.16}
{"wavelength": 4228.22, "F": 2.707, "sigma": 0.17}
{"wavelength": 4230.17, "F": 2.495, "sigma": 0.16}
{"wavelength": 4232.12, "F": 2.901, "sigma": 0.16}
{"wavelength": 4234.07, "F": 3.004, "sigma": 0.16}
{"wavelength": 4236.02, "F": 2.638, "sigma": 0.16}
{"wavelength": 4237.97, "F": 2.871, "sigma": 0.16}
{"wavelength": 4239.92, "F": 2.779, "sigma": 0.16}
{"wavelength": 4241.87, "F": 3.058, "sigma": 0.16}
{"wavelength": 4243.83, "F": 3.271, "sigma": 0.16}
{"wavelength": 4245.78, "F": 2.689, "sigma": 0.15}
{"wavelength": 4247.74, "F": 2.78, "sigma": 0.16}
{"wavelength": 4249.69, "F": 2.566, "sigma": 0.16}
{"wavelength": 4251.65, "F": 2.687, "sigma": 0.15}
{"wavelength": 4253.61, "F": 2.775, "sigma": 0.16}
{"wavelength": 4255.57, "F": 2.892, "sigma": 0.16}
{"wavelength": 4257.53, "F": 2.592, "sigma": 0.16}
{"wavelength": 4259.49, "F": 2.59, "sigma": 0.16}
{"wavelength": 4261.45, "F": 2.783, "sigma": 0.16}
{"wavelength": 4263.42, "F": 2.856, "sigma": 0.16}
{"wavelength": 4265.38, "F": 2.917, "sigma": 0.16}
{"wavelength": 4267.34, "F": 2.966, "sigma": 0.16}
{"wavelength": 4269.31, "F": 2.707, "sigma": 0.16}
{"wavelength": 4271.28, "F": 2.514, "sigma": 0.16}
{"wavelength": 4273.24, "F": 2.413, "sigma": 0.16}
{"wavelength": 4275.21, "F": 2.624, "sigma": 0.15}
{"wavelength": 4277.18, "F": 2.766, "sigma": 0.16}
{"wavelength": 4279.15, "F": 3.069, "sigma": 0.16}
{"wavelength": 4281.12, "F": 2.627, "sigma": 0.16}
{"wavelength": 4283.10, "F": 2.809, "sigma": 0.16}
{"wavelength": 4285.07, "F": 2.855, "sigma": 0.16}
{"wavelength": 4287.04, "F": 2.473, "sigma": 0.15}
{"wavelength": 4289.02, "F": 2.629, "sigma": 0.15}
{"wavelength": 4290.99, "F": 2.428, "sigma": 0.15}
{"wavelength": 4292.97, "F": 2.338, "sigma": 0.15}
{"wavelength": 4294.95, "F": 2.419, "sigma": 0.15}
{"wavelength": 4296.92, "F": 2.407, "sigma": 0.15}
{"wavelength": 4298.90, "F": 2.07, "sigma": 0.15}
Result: 0.85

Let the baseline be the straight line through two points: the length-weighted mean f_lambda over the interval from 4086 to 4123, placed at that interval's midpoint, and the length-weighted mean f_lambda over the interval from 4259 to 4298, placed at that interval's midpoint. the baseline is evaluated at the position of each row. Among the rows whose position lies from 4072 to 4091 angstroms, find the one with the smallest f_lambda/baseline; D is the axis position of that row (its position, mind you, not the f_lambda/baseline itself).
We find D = 4086.56 angstroms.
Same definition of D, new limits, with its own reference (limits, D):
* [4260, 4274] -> 4273.24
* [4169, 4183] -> 4179.82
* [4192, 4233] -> 4226.27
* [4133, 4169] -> 4151.05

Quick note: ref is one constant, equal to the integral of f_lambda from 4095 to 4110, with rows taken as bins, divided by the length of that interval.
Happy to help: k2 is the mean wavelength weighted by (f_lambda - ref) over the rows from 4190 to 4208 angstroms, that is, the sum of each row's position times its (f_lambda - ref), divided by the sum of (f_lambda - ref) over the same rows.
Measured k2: 4199.2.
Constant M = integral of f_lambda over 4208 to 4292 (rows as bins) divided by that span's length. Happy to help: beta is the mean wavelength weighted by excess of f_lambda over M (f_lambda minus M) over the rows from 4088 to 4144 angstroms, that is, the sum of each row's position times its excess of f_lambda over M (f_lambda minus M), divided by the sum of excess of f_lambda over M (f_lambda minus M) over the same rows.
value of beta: 4110.0 angstroms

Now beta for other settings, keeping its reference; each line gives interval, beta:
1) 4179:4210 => 4191.8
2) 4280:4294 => 4290.5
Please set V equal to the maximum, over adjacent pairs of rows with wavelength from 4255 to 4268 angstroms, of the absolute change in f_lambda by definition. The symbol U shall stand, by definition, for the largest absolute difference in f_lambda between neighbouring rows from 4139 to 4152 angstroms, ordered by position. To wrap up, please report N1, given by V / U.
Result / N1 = 0.72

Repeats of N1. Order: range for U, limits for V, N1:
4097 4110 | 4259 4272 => 0.55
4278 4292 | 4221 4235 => 1.10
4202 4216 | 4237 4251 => 1.82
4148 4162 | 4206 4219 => 0.83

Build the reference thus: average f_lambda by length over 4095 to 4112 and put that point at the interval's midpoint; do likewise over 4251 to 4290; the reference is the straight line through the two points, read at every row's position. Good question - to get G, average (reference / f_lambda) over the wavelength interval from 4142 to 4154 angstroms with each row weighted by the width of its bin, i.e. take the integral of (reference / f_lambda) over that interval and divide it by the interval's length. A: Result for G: 0.97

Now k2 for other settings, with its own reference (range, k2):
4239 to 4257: 4247.1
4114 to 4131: 4122.3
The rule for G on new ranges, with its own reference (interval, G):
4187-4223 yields 0.98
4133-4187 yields 0.96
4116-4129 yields 0.87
